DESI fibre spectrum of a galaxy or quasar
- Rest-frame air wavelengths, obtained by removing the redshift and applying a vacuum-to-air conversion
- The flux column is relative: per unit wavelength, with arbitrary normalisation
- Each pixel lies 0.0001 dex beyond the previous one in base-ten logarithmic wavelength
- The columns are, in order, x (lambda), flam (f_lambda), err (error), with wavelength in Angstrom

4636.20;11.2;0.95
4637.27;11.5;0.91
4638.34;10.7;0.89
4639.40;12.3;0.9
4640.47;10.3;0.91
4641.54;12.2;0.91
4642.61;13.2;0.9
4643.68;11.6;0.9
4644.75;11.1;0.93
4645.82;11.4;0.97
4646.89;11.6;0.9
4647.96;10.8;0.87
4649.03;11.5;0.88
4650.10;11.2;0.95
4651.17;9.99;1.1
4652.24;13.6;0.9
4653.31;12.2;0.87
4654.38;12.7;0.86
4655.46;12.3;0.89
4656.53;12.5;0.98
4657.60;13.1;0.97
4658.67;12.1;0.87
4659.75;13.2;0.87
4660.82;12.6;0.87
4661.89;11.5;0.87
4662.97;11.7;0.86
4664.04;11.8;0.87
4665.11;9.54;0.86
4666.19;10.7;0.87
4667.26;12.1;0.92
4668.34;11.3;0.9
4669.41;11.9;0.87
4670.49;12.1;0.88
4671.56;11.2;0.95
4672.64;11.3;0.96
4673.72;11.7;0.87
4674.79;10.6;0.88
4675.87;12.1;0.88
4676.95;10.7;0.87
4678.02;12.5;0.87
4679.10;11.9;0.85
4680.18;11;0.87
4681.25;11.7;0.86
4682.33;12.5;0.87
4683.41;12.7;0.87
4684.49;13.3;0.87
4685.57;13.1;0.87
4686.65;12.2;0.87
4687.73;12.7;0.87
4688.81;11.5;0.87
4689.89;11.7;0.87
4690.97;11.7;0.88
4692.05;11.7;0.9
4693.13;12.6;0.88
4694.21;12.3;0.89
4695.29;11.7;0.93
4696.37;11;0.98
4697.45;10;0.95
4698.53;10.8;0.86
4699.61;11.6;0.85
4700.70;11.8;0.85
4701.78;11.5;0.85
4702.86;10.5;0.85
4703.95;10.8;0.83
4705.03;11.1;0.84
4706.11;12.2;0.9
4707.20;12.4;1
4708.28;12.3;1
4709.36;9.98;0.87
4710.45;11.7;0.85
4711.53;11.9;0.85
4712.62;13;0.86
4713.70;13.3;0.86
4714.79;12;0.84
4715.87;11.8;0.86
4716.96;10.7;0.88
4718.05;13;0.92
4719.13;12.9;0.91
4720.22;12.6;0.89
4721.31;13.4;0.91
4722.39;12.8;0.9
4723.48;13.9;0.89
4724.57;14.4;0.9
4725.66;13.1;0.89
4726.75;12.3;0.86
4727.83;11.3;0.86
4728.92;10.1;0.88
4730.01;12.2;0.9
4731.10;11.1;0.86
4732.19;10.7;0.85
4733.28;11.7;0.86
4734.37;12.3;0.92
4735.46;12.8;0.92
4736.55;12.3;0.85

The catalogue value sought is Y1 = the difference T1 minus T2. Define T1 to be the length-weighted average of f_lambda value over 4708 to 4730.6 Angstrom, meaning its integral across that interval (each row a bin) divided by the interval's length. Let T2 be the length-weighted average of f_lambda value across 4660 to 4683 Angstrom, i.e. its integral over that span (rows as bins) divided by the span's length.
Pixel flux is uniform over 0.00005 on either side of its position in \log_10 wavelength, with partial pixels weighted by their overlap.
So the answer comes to 0.7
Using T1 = 12.3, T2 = 11.6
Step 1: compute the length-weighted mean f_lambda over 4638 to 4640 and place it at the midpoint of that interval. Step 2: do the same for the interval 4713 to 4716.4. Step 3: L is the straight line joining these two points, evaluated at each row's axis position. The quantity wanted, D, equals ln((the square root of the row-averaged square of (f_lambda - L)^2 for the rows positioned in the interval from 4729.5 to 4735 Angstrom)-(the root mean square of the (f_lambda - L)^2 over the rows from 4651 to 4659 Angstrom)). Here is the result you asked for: -1.7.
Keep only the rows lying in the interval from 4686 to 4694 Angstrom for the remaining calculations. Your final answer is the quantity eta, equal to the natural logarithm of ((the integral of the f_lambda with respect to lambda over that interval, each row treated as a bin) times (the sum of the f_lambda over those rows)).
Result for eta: 9.00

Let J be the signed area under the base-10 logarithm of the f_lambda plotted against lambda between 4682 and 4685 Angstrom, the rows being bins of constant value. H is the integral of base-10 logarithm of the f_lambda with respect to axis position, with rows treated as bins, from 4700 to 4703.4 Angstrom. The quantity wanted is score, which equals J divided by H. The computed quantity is 0.93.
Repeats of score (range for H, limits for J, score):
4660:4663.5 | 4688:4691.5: 0.99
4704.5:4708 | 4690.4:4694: 1.03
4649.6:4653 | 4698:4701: 0.87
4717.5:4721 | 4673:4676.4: 0.93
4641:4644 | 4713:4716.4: 1.14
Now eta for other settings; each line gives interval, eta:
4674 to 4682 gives 8.91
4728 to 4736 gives 8.92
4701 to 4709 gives 8.92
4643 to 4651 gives 8.88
